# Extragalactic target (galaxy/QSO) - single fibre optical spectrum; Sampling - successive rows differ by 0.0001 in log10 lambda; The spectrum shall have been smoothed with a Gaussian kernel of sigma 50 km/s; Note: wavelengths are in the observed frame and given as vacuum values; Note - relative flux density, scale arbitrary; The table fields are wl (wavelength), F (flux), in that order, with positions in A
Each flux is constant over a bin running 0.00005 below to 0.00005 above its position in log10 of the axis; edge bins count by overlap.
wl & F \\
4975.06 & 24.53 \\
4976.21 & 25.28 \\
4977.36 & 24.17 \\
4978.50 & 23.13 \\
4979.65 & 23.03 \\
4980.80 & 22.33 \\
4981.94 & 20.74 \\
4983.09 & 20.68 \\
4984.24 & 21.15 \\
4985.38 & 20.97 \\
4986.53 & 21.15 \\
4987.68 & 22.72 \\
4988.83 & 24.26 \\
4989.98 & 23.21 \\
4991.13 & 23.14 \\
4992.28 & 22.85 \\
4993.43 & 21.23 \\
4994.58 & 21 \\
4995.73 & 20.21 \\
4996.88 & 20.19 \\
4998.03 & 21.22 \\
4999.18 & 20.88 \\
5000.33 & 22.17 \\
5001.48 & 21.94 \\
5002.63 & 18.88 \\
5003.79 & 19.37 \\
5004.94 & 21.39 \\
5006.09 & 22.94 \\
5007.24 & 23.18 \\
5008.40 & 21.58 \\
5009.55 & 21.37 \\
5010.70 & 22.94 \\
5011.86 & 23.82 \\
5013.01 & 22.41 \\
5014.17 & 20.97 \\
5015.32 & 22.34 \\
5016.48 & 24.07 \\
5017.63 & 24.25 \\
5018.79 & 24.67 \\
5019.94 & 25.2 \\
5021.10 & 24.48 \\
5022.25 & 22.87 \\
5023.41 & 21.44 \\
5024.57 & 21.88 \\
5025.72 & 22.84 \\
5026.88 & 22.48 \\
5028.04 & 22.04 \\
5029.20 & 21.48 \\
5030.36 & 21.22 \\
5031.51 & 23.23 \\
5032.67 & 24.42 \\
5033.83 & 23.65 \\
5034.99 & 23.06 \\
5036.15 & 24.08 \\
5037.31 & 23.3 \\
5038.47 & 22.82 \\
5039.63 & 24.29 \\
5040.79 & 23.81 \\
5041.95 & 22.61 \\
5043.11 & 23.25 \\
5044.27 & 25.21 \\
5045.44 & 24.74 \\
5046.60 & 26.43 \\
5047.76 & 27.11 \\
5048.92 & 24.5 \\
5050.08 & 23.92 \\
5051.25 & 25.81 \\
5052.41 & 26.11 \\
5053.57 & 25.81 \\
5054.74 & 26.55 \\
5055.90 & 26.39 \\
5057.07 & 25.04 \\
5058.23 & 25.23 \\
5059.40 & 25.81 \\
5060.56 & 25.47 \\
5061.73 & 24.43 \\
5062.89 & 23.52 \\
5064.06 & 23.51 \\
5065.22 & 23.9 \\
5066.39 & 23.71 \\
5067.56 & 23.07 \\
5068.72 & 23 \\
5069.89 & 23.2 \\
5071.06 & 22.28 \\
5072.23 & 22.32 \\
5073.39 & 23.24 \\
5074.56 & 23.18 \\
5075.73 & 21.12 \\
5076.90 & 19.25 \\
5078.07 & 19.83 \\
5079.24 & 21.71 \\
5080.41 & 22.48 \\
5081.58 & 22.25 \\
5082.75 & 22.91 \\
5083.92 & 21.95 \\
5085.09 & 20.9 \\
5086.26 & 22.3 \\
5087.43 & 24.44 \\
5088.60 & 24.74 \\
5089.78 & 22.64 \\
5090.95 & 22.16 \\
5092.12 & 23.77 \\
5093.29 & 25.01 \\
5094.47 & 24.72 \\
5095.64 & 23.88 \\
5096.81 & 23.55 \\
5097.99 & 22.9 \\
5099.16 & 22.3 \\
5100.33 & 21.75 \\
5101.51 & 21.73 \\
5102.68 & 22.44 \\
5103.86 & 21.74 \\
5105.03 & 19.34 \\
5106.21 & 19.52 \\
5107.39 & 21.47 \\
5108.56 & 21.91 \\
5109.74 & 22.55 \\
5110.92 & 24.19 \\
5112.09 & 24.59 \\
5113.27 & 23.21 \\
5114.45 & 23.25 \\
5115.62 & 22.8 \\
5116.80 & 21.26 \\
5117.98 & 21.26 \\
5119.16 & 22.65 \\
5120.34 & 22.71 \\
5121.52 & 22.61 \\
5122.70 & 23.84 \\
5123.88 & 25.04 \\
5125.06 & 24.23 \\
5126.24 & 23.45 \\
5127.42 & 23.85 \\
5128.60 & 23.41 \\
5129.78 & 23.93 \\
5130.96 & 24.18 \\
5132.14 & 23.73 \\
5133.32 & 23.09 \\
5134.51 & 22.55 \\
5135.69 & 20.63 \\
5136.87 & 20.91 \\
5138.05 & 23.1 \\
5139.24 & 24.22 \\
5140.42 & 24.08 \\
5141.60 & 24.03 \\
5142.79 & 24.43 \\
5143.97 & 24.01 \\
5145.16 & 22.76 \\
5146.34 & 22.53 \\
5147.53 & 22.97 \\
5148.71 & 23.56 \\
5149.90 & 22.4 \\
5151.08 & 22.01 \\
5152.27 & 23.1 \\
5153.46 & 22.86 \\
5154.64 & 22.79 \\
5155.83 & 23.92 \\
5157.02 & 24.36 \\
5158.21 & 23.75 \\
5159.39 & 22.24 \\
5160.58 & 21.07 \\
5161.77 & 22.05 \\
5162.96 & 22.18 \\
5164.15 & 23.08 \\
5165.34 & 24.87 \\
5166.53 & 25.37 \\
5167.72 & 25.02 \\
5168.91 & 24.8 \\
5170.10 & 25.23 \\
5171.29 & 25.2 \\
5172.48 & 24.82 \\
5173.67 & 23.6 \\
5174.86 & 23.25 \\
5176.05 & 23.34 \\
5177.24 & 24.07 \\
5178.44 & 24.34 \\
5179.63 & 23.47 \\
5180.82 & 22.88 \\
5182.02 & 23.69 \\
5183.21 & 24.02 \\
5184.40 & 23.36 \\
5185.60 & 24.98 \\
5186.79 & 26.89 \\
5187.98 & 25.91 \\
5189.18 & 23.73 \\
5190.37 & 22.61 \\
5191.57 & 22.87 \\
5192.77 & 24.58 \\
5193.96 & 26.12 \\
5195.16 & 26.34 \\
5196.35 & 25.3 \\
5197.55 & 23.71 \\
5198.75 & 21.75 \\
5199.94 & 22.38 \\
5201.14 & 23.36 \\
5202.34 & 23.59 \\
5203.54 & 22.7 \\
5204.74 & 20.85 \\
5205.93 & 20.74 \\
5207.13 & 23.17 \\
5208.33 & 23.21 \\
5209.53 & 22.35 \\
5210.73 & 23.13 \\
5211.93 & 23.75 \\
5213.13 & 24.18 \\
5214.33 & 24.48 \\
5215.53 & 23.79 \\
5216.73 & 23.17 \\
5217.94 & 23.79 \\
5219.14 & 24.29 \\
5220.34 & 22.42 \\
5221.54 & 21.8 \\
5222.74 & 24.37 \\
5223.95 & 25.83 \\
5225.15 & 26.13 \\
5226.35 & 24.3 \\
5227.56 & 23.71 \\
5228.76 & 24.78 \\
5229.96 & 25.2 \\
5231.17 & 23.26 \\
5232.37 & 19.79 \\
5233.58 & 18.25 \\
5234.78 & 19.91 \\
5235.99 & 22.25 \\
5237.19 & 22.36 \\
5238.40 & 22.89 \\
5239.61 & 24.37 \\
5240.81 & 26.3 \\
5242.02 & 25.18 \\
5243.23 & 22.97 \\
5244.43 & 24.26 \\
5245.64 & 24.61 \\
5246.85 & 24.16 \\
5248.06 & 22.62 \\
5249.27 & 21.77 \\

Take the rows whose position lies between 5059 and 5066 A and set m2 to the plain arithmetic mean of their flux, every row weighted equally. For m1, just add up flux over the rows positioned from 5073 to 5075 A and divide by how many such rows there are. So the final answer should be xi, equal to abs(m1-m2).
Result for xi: 1.23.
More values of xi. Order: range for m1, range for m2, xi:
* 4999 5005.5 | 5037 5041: 2.78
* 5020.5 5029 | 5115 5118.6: 0.80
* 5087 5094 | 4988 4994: 0.86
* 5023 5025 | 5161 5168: 2.10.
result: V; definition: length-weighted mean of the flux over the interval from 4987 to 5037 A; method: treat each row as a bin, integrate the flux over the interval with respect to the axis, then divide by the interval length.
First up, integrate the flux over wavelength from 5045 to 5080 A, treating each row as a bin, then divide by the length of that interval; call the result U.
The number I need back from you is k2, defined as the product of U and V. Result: 538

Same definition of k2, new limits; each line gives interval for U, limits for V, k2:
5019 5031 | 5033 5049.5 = 549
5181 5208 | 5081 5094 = 546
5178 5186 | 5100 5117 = 526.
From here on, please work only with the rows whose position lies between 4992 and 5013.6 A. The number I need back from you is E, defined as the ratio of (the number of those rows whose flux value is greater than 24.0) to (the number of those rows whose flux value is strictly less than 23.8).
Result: 0.00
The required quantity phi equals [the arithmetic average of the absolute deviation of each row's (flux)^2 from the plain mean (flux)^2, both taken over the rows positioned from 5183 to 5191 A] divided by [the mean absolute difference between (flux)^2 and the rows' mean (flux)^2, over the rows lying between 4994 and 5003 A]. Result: 1.87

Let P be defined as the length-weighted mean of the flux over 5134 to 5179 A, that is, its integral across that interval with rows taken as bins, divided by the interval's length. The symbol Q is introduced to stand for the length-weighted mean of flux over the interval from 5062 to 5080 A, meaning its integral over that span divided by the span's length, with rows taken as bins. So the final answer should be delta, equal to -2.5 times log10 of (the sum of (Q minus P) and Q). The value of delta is -3.33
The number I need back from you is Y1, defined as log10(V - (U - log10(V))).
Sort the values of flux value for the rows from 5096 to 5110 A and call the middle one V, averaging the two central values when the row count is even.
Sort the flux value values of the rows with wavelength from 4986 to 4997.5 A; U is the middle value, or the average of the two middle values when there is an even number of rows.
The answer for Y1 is 0.1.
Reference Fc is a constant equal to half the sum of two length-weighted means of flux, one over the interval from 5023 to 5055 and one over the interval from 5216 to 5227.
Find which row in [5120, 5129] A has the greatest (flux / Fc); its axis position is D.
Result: 5123.88 A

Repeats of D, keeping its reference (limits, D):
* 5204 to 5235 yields 5225.15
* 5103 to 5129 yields 5123.88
